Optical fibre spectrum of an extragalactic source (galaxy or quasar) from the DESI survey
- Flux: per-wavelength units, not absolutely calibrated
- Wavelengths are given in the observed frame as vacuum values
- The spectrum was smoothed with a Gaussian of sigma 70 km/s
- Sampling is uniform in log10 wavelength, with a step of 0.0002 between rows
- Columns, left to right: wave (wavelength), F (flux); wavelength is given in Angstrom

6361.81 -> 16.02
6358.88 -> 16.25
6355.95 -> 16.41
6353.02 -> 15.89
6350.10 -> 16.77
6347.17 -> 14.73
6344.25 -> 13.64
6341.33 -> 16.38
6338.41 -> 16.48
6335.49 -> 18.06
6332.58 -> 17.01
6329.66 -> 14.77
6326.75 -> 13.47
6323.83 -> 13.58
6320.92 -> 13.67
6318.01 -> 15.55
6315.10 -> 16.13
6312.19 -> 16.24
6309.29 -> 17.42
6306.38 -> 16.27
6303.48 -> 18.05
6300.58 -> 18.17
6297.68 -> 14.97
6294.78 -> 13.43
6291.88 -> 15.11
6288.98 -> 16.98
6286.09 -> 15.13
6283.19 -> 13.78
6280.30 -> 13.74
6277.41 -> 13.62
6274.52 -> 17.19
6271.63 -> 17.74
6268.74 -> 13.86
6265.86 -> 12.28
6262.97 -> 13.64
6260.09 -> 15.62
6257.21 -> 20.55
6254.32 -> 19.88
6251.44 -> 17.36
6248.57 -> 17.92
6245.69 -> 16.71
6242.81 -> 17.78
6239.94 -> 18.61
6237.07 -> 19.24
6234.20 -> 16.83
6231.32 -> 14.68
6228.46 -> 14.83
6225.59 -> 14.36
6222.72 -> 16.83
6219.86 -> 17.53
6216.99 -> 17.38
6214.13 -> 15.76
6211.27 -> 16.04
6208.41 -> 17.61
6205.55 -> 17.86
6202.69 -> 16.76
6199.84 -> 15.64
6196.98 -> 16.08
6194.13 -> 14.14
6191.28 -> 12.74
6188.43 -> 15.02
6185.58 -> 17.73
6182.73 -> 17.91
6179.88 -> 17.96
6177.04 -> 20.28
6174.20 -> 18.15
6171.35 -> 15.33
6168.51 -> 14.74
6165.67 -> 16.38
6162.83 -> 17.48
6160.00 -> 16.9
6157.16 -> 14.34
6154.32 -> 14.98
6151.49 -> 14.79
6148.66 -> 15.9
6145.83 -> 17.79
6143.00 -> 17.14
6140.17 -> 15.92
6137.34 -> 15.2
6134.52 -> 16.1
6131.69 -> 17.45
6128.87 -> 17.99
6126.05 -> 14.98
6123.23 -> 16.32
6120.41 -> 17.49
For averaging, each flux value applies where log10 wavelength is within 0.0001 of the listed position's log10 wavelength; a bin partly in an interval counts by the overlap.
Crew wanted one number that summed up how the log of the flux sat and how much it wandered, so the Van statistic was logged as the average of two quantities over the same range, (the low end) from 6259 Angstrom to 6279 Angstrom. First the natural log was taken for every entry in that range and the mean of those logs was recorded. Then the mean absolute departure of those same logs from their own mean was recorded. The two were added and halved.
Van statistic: 1.40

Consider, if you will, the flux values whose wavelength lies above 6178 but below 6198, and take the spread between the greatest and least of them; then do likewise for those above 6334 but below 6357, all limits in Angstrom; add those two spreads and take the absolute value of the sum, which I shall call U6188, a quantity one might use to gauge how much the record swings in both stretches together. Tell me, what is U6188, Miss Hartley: 9.6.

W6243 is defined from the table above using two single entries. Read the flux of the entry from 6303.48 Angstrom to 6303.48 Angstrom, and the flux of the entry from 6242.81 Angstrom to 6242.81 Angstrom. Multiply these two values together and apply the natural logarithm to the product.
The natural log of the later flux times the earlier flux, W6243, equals 5.77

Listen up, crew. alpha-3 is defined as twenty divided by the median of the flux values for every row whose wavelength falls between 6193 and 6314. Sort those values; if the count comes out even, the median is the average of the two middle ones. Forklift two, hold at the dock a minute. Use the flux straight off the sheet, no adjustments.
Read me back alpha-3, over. 1.21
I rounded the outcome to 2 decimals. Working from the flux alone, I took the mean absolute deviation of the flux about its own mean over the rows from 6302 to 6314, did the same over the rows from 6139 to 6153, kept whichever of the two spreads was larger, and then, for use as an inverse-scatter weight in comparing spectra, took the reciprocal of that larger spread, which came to 1.08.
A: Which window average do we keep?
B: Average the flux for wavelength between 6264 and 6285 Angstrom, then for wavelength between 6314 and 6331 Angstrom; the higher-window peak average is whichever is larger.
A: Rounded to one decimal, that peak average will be 14.6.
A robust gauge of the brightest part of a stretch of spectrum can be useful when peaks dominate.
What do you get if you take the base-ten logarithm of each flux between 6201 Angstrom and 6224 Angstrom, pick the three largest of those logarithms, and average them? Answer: 1.247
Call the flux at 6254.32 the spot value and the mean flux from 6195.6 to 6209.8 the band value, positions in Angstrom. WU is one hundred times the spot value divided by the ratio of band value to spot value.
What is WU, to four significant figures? 2354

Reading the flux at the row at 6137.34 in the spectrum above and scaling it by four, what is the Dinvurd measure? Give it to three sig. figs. 60.8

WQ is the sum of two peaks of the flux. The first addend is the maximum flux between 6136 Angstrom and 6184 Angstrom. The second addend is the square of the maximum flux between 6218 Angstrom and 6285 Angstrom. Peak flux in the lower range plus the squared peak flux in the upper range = 443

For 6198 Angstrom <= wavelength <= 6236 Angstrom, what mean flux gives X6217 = 16.3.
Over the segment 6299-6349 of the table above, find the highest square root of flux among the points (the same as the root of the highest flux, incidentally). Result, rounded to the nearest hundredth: 4.26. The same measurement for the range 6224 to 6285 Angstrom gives 4.53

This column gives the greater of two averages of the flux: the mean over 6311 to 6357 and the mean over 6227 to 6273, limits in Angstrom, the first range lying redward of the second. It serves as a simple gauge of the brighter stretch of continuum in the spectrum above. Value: 16.7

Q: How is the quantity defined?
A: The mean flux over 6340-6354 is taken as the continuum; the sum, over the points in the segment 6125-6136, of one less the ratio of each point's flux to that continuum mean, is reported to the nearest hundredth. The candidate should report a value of -0.30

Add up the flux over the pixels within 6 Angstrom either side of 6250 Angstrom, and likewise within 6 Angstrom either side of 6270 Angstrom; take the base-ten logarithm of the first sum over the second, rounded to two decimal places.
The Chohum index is 0.07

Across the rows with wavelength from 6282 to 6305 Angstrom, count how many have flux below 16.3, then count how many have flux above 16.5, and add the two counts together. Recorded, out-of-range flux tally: 8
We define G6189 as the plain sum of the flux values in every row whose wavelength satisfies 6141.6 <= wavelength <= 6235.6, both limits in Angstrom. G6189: 538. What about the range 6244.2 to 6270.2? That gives 148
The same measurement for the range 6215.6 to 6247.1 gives 185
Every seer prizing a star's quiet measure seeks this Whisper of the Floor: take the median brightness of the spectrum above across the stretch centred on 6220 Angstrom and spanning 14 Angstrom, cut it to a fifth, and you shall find 3.37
